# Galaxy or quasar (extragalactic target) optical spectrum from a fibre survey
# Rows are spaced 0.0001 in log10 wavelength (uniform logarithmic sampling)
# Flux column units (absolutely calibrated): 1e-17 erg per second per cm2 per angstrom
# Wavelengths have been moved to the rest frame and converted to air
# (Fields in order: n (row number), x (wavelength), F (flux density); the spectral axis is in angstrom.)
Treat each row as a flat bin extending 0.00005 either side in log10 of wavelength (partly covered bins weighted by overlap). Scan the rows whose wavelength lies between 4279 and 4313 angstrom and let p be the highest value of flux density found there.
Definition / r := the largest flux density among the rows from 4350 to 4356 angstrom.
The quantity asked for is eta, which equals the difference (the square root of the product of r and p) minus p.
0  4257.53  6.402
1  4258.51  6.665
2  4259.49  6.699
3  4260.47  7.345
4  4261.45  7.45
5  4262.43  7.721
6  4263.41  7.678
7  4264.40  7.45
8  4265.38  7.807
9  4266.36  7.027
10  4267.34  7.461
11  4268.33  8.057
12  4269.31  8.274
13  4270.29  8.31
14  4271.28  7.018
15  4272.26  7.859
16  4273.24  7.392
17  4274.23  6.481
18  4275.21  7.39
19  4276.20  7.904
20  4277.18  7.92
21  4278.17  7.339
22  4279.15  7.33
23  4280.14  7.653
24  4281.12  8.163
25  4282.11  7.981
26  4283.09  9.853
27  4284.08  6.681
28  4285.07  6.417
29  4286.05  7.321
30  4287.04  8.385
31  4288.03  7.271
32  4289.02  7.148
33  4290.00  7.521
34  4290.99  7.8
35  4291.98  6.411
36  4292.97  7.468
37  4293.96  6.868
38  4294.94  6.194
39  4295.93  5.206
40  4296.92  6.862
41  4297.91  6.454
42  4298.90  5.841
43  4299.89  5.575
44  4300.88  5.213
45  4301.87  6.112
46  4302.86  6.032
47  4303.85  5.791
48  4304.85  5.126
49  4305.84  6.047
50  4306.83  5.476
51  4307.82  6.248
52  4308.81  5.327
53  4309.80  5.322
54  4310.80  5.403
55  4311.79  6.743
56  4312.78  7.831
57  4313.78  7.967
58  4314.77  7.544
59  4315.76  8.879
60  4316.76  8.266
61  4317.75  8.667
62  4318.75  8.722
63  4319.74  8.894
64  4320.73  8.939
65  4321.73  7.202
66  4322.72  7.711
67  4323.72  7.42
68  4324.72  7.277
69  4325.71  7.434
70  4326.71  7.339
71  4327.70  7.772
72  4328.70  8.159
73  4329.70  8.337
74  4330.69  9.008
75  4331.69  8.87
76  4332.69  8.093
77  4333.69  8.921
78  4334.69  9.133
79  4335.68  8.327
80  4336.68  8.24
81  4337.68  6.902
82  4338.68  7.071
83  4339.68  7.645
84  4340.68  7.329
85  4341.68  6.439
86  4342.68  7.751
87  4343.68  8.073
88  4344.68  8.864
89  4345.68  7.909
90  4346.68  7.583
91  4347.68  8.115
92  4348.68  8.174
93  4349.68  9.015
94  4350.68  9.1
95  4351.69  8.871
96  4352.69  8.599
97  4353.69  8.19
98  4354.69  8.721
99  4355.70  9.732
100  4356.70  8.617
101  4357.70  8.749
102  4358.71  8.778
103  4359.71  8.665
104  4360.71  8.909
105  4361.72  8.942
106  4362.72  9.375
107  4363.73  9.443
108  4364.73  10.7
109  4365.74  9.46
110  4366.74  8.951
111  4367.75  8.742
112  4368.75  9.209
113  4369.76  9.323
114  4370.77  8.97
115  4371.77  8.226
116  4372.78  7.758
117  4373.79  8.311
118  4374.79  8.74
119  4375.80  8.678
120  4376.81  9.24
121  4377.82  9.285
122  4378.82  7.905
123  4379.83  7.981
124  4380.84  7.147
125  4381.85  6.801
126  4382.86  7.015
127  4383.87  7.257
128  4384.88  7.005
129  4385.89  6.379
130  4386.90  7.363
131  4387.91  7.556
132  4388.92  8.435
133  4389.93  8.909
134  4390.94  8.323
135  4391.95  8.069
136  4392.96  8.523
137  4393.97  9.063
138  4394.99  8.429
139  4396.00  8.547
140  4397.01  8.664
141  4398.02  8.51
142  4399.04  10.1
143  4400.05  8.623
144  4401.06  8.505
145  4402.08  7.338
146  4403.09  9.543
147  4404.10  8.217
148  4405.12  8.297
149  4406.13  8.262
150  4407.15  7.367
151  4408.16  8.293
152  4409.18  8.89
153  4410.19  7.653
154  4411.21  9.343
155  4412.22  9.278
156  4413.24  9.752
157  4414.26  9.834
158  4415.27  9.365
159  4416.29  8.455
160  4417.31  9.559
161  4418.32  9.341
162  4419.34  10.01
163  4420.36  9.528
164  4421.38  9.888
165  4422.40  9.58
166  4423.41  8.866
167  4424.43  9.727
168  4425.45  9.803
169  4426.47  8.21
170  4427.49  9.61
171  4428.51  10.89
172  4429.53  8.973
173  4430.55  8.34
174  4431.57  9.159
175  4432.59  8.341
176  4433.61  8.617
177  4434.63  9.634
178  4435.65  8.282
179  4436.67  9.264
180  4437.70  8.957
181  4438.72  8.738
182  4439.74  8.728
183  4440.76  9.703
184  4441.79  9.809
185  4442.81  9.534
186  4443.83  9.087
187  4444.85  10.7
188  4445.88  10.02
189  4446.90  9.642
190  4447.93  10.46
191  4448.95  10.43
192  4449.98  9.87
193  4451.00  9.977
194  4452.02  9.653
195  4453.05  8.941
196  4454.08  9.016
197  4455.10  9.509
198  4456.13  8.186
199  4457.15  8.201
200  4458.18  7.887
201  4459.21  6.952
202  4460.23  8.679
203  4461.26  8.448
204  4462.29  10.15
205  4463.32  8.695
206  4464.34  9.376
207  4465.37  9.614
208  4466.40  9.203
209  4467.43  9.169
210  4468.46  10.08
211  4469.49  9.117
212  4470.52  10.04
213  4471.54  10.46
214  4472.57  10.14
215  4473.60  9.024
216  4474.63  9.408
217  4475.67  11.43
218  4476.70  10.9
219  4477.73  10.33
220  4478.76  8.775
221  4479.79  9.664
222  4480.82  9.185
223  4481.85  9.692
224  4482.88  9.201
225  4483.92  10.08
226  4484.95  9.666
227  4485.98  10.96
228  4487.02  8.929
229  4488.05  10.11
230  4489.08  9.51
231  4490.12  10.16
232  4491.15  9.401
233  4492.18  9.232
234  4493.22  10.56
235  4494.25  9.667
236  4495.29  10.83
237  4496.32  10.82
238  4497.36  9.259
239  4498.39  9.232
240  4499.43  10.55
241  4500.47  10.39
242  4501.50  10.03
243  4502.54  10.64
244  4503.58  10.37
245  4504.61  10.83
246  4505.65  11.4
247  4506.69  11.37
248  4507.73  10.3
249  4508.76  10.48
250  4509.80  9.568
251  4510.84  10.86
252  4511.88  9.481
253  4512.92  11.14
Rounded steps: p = 9.853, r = 9.732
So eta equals -0.06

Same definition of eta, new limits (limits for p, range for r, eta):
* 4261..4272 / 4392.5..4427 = 0.85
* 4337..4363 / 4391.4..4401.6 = 0.18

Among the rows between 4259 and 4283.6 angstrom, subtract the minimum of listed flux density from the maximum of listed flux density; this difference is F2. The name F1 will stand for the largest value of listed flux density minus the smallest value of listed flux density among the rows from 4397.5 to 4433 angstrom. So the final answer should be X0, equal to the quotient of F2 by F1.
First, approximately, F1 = 3.6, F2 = 3.4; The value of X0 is 0.9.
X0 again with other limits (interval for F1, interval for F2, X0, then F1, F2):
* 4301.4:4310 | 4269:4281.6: 1.6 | 1.1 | 1.8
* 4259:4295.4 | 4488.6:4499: 0.4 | 3.7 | 1.6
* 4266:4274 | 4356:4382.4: 3.0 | 1.3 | 3.9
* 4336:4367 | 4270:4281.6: 0.4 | 4.3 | 1.8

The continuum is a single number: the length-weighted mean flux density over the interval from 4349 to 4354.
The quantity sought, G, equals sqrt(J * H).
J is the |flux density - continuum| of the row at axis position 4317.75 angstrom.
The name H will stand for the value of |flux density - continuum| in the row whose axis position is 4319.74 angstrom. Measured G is 0.1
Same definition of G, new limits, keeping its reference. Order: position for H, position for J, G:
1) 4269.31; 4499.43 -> 0.9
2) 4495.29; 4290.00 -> 1.6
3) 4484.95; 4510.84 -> 1.4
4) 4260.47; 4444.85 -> 1.7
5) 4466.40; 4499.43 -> 0.9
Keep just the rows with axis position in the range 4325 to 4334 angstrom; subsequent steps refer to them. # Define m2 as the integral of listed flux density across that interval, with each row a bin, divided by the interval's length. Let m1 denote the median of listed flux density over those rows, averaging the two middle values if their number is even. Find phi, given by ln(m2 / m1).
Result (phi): 0.002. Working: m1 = 8.2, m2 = 8.18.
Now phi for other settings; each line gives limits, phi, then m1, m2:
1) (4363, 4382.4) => -0.007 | 8.7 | 8.68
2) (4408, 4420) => -0.018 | 9.3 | 9.18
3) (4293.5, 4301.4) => 0.002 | 6.0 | 6.03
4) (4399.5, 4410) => 0.004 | 8.3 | 8.33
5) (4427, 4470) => 0.005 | 9.2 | 9.23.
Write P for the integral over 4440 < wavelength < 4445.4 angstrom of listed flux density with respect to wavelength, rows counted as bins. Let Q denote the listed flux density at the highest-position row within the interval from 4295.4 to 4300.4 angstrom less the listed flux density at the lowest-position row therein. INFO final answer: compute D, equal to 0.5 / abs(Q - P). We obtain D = 0.0096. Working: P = 52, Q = 0.4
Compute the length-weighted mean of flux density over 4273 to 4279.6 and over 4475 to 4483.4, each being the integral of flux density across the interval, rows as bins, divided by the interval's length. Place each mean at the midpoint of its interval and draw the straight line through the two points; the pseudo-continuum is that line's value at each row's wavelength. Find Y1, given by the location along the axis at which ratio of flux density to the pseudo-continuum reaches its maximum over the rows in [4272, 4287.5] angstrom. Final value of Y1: 4283.09 angstrom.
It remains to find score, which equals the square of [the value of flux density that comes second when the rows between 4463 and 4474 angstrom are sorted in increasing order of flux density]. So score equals 81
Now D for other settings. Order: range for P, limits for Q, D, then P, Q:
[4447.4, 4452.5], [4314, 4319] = 0.0099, 51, 1.2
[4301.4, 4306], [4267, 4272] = 0.0184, 27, -0.4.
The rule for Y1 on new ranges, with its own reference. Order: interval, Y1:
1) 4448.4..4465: 4448.95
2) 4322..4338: 4334.69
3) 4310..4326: 4315.76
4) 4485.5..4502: 4485.98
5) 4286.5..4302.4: 4287.04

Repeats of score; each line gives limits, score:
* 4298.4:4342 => 27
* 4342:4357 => 60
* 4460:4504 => 75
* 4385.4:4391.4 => 54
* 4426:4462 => 62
